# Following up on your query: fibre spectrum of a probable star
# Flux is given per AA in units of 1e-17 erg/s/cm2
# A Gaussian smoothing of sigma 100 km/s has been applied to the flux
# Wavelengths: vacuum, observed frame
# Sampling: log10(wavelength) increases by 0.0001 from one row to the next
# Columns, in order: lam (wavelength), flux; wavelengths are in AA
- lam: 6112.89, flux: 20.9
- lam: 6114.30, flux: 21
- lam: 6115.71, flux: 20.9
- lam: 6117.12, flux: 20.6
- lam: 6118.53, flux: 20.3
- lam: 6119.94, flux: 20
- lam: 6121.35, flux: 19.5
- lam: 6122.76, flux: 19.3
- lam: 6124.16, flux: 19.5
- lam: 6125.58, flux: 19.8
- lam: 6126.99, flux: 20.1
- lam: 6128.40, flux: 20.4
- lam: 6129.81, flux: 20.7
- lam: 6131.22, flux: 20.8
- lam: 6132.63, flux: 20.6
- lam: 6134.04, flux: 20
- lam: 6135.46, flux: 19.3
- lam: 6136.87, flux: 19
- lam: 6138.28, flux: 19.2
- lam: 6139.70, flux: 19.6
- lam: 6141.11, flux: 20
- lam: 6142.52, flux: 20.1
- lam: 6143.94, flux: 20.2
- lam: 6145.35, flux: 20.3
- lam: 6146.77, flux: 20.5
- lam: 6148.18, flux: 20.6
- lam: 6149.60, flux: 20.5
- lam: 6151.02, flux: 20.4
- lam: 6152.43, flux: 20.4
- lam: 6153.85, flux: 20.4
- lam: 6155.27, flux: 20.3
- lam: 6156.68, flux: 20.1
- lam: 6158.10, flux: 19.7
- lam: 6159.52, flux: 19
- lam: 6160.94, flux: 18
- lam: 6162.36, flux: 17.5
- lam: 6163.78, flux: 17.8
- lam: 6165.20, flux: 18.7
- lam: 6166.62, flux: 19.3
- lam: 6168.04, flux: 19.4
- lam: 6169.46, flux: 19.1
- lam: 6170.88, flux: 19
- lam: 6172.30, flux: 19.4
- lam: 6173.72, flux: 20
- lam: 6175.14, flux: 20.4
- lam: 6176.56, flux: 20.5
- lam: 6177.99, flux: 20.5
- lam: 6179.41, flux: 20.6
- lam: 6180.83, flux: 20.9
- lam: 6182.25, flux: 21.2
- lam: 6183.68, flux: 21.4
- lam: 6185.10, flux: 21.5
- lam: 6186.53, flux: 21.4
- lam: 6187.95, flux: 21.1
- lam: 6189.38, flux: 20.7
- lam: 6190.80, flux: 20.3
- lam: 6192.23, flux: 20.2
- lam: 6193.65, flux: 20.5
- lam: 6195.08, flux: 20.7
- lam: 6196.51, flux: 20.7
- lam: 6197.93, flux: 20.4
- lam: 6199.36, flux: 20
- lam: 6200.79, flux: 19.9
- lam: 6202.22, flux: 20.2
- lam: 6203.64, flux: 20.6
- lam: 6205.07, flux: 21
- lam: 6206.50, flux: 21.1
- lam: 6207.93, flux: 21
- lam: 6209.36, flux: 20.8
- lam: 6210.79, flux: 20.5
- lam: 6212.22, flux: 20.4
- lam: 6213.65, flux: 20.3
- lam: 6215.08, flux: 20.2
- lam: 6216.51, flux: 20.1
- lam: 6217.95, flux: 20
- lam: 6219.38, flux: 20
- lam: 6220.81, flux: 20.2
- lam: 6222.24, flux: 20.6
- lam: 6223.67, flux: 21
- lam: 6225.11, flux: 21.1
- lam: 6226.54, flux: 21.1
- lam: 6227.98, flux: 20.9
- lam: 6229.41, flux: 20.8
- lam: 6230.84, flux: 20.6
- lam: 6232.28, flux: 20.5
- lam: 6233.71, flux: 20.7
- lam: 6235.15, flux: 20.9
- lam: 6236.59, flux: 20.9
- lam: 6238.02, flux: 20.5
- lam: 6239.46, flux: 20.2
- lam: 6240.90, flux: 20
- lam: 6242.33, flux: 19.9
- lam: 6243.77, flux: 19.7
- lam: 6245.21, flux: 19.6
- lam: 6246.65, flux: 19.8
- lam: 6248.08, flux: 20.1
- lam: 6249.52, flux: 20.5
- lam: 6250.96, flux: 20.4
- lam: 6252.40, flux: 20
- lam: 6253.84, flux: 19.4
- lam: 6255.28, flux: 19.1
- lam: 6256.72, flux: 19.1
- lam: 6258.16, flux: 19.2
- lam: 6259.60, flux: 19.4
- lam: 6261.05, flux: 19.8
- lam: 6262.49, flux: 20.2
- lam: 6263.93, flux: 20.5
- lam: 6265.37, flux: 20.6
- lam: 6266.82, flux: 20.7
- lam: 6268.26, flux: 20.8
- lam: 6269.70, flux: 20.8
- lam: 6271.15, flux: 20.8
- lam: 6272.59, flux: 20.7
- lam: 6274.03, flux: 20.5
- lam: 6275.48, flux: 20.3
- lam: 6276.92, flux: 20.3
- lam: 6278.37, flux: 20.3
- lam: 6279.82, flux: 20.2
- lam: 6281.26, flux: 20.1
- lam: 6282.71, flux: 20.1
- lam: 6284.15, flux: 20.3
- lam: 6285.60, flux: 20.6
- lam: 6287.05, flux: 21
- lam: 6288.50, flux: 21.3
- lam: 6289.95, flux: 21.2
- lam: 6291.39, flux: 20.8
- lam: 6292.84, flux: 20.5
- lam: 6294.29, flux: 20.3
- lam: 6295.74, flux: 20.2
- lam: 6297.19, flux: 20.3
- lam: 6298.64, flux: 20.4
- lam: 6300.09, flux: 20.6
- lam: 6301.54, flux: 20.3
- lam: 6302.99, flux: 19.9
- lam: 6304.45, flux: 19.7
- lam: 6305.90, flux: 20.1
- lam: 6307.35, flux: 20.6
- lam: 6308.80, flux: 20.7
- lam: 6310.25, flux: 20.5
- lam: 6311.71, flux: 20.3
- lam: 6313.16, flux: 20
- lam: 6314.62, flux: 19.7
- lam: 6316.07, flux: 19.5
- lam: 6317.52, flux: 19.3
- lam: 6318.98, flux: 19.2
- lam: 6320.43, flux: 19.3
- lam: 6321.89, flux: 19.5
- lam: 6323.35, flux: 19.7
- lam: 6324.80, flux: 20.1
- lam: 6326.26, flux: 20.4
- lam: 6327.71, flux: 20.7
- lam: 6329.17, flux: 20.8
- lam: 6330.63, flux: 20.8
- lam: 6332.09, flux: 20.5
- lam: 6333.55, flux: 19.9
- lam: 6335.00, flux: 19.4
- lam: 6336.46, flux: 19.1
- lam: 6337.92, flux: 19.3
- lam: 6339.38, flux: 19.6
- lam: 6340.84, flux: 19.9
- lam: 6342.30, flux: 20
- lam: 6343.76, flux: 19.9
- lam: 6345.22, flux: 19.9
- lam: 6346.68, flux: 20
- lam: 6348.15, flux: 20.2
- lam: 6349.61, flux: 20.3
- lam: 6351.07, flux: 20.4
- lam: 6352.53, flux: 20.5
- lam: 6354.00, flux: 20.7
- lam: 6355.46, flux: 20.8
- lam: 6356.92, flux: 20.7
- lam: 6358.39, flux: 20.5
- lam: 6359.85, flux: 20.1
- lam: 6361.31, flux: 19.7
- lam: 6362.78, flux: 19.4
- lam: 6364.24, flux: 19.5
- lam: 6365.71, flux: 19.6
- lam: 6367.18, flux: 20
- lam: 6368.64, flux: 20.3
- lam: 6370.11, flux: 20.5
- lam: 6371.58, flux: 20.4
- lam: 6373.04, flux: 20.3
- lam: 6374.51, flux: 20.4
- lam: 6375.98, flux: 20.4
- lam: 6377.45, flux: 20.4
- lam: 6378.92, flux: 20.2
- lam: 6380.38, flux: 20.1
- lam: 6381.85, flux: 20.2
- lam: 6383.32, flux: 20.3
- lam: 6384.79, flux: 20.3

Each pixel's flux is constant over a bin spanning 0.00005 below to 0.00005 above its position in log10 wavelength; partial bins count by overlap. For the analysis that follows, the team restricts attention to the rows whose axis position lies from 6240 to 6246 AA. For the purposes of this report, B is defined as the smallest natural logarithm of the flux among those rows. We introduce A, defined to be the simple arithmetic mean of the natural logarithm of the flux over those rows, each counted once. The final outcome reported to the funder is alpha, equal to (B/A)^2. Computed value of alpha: 0.993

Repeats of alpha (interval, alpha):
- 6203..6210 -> 0.991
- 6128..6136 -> 0.967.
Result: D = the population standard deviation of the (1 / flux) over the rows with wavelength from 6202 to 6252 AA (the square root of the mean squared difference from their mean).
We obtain 0.0010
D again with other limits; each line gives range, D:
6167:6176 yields 0.0013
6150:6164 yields 0.0031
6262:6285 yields 0.0006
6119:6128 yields 0.0007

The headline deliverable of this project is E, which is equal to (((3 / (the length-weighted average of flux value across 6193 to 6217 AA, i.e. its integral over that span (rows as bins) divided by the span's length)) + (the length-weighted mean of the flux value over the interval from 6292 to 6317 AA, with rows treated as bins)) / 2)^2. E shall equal 104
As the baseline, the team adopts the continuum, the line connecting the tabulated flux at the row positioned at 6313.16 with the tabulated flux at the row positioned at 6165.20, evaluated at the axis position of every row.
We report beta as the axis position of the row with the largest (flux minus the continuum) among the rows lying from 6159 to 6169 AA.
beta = 6168.04 AA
